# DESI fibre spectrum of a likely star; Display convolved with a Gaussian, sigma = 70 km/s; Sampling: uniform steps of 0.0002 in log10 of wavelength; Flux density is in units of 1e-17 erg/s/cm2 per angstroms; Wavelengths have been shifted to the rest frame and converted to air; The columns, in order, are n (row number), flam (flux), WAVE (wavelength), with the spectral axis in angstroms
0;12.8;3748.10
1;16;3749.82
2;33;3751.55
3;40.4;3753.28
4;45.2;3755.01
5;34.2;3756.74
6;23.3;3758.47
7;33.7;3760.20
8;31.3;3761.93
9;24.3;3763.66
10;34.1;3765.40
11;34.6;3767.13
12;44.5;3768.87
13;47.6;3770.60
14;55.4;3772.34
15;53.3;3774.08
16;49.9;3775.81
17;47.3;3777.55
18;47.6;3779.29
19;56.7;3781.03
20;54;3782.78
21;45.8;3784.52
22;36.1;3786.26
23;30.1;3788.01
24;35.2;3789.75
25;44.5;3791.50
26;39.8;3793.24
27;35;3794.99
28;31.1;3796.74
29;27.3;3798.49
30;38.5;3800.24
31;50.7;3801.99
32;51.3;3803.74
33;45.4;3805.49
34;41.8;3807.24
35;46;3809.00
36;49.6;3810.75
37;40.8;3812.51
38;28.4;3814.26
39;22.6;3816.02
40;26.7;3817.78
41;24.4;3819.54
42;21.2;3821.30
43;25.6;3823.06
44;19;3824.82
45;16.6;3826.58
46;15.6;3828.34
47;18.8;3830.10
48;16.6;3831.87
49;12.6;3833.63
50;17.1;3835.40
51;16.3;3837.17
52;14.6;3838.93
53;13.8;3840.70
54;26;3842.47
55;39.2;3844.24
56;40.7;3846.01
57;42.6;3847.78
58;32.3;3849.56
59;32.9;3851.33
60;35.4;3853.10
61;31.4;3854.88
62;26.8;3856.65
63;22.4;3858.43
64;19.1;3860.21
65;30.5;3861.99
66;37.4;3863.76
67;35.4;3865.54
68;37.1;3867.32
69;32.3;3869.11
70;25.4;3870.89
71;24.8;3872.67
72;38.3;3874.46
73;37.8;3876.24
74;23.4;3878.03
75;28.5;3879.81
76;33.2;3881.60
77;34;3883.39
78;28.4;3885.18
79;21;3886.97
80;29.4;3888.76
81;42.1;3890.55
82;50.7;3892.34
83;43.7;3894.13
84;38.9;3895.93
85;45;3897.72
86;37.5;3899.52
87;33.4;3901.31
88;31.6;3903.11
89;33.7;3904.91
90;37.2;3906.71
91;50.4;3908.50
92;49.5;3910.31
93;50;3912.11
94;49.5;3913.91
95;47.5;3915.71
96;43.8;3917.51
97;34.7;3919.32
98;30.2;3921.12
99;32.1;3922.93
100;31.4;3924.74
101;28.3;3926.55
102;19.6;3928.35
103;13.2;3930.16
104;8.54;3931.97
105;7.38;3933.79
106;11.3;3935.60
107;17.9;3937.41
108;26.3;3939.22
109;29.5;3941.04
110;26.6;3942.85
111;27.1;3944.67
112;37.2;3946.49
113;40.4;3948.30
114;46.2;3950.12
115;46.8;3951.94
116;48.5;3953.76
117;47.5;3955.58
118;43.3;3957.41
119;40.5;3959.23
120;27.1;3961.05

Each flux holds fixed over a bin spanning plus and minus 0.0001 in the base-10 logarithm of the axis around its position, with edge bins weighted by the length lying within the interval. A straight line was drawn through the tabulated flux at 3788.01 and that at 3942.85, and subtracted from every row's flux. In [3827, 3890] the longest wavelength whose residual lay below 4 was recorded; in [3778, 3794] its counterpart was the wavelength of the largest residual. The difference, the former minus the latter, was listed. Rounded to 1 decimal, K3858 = 107.7 angstroms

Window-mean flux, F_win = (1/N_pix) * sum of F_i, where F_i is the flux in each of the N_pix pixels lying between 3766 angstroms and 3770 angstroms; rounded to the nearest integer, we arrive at 40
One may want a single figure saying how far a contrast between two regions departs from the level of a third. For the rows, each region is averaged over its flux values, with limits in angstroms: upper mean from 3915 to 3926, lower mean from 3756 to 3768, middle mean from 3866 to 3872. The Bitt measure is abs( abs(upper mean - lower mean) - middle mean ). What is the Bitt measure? 26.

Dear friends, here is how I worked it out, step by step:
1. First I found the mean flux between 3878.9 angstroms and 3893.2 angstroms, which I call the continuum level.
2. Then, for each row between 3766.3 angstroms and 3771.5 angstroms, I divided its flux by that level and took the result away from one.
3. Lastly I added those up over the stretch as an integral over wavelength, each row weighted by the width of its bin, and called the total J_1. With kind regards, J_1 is -1.4 angstroms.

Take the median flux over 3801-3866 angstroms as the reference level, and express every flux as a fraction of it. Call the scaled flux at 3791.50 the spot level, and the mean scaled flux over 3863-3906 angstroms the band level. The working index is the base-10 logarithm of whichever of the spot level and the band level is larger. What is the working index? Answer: 0.22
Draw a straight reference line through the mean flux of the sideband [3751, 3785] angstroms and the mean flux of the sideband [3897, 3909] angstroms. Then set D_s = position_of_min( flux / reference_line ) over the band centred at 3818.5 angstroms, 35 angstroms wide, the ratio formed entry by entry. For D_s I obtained 3833.63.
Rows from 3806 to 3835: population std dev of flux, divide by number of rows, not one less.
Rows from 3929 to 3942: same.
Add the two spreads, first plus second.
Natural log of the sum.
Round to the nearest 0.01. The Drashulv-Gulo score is 2.96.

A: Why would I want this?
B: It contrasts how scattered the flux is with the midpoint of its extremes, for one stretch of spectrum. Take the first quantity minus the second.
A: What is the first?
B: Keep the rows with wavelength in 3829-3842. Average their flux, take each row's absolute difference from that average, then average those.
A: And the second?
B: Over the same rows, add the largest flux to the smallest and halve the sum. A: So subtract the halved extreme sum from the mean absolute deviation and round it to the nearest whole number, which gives -14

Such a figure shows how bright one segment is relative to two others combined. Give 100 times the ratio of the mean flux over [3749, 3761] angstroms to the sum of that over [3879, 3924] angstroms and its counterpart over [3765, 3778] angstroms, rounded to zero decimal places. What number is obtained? 38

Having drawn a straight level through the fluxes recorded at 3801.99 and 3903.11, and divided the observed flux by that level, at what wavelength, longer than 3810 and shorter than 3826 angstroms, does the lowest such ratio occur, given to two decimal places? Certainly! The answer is 3824.82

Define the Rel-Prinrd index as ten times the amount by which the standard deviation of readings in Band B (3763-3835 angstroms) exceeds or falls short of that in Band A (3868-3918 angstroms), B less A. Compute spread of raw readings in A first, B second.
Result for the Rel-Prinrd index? 38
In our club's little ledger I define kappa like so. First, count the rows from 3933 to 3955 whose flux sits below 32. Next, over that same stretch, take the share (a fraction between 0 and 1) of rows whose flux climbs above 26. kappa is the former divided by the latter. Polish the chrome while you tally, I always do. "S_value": 9.3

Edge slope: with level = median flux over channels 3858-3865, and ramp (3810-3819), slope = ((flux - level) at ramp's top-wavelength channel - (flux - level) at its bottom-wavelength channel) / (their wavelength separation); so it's -3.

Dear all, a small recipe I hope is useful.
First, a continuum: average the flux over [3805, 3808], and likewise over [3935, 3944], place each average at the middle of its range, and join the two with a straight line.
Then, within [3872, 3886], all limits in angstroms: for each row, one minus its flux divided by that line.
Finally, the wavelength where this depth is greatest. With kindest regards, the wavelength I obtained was 3878.03 angstroms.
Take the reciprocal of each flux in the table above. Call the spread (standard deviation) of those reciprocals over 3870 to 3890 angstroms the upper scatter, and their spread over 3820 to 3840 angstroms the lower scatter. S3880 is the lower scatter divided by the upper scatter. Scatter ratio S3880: 1.56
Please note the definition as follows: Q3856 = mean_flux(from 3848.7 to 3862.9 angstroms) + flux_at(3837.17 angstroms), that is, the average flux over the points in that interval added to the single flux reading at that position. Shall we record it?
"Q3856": 45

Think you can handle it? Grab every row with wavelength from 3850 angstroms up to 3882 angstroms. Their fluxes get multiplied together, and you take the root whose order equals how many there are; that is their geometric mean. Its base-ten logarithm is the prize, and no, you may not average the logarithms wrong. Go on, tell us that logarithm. 1.48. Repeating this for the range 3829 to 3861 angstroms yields 1.37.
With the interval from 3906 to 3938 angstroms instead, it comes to 1.43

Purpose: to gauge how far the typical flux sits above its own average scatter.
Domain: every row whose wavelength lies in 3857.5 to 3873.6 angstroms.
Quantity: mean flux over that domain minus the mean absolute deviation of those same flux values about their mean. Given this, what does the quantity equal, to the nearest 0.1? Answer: 23.6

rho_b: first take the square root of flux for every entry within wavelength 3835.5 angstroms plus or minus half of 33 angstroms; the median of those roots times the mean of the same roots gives 21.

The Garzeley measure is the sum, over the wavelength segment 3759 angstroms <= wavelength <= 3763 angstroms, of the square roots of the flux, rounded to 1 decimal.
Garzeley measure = 11.4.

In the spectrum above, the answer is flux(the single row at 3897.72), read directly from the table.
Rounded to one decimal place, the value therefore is 45.0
